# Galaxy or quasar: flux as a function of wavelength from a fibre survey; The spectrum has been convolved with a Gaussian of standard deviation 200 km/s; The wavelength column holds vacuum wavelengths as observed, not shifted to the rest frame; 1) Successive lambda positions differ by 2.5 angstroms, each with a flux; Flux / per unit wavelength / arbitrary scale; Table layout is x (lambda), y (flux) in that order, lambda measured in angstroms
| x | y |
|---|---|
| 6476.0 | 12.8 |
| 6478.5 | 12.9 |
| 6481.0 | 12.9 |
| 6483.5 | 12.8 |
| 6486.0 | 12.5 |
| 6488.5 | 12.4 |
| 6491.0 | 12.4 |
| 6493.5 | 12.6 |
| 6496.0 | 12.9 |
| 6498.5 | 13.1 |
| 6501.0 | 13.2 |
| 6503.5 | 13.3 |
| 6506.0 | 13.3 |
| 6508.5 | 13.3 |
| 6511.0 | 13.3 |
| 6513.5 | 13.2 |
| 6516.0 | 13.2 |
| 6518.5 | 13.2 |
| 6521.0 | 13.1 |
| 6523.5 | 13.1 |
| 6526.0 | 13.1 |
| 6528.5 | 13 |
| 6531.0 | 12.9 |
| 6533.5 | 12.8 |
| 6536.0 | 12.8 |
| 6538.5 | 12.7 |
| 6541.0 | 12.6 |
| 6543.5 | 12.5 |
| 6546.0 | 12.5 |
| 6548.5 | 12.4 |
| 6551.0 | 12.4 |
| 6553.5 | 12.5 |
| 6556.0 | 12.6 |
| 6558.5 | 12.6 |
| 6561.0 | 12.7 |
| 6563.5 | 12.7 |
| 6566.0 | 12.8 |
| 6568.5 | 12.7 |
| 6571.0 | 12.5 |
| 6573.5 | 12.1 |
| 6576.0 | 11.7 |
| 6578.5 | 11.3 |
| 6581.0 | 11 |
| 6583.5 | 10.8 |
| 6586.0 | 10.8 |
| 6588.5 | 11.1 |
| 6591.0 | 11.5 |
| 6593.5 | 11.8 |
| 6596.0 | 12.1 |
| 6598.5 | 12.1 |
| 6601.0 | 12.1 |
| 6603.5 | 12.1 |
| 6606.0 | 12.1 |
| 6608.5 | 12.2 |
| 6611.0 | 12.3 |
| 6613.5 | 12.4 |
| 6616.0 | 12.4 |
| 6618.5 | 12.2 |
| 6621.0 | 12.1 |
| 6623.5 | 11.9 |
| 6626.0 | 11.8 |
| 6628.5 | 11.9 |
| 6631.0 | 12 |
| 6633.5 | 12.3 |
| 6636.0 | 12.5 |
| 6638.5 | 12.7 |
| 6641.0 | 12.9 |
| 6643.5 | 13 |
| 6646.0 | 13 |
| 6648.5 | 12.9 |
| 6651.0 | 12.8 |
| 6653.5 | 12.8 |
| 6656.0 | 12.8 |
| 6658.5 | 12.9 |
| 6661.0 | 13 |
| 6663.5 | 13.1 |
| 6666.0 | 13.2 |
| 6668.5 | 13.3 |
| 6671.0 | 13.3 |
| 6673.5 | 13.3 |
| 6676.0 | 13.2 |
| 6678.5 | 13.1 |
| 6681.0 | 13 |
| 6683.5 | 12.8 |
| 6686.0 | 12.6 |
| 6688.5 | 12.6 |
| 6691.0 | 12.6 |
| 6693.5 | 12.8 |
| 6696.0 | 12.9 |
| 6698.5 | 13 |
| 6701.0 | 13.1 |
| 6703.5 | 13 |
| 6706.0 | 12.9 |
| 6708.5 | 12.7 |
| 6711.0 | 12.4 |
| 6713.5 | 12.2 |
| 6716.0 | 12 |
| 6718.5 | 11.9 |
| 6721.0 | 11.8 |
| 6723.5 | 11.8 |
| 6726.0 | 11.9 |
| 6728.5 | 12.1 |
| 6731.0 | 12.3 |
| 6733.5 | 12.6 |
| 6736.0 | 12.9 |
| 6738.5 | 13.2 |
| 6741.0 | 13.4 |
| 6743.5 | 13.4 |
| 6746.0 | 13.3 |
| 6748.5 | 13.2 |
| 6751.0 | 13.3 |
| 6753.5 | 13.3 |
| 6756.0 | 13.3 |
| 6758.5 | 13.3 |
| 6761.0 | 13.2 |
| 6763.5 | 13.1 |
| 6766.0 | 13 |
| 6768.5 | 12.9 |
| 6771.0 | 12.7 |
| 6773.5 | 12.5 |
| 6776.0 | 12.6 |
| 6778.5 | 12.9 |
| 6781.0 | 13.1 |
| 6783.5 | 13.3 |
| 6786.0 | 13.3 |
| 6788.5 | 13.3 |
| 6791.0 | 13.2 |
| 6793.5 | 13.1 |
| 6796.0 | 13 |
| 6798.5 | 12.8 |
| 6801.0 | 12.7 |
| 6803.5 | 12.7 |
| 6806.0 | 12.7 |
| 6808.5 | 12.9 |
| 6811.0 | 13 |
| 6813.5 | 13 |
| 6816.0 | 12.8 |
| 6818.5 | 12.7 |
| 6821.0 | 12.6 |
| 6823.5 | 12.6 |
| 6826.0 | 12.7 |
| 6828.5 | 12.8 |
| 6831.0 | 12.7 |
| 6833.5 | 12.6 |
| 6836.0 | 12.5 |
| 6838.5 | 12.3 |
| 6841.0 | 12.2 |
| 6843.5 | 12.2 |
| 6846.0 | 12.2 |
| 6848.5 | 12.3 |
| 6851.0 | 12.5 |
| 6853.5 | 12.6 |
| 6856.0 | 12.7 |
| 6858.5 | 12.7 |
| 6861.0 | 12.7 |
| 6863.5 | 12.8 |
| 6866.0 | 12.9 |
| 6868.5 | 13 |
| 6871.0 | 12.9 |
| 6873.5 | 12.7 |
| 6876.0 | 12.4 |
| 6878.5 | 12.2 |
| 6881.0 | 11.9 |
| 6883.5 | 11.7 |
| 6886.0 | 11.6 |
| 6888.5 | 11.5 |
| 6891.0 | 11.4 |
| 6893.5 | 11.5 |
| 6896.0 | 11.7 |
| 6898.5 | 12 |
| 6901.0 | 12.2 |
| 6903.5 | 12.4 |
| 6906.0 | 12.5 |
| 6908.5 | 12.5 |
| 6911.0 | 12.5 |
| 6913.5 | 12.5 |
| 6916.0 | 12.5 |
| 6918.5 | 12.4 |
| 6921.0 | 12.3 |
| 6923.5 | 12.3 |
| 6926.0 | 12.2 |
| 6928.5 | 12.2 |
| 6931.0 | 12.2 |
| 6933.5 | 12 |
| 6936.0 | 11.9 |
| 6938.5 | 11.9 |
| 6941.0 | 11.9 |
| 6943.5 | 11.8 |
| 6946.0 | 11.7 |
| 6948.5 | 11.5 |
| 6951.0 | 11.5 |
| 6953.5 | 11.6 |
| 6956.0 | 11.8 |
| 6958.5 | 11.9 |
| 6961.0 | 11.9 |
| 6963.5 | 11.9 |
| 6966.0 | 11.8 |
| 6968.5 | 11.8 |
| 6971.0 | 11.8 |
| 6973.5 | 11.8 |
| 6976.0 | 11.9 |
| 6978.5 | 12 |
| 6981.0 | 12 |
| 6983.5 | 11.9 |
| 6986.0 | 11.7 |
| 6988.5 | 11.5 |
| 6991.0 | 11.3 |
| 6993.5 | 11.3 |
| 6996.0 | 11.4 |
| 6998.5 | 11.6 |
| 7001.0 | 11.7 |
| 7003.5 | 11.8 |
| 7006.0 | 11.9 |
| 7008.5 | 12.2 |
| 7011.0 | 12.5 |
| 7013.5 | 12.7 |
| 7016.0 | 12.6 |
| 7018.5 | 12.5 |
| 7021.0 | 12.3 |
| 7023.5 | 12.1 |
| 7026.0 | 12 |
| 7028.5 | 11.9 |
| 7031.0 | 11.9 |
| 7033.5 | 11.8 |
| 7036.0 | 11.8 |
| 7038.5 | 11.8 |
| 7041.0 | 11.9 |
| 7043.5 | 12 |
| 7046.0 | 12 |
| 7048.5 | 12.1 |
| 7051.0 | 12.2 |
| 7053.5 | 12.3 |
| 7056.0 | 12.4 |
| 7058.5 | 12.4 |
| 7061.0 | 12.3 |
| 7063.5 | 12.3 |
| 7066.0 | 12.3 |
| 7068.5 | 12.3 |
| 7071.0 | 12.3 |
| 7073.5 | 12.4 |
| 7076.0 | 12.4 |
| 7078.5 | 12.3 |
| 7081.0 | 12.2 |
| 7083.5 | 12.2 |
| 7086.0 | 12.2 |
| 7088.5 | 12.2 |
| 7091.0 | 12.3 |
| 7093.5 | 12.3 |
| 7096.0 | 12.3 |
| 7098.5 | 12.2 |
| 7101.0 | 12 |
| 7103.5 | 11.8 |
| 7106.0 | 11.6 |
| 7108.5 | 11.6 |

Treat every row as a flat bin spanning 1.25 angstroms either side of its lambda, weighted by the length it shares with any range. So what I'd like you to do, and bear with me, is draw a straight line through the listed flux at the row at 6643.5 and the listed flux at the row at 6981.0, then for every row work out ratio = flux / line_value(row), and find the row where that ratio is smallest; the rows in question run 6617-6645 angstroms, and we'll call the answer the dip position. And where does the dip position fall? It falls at 6626.0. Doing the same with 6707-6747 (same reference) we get 6721.0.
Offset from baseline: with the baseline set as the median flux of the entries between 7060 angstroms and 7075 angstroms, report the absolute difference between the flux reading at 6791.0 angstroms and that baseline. 0.9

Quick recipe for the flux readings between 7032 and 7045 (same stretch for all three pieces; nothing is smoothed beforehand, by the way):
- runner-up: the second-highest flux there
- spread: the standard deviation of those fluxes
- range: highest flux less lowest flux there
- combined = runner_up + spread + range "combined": 12.2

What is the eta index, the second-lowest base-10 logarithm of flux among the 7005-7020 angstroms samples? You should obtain 1.09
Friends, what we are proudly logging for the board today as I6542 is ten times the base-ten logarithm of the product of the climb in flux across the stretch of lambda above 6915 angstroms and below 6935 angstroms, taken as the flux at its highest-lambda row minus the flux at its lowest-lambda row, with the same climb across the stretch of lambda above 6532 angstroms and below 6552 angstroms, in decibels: -7.0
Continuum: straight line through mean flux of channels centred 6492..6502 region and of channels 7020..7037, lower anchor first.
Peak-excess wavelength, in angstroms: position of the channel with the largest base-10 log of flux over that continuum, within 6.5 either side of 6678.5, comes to 6673.5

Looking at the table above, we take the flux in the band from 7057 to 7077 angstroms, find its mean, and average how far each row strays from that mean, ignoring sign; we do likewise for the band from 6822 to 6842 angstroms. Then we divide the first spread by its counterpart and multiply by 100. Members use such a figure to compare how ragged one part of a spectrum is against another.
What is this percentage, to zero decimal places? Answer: 29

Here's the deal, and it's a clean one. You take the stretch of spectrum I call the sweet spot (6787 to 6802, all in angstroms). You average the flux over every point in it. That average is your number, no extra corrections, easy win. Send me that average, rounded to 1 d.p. 13.0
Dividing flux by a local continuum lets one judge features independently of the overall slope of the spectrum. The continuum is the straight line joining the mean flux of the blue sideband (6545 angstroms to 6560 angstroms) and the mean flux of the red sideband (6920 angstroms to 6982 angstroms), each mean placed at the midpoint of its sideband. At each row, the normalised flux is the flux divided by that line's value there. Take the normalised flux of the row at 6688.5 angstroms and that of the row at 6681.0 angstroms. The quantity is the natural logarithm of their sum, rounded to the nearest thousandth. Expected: 0.733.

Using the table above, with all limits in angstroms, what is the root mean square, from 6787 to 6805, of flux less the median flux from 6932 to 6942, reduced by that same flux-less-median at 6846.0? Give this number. 0.79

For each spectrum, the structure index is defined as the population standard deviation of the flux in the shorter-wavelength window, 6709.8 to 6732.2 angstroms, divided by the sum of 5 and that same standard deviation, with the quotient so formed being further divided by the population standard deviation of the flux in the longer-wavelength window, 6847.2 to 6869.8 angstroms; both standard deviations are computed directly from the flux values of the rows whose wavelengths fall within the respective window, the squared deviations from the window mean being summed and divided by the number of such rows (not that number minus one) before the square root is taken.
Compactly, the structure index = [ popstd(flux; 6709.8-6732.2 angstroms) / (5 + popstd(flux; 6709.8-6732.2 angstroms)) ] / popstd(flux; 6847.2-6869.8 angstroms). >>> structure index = 0.20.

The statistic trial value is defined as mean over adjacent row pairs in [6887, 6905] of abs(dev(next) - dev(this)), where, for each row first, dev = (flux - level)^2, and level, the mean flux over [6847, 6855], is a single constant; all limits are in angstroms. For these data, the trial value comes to 0.22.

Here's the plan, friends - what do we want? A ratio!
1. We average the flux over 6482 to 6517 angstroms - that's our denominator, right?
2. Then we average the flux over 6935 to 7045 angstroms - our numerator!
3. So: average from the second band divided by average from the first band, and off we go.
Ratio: 0.916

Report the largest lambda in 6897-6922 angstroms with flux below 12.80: 6921.0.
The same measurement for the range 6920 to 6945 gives 6943.5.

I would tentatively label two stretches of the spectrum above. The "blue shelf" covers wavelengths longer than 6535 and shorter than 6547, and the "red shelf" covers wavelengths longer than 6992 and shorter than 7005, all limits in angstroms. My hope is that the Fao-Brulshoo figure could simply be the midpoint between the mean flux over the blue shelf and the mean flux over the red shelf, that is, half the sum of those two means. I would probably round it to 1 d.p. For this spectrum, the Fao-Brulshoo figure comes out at 12.1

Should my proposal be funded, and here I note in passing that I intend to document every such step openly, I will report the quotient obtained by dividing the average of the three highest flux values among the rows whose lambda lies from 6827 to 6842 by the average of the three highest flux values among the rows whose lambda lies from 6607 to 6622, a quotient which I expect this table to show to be 1.03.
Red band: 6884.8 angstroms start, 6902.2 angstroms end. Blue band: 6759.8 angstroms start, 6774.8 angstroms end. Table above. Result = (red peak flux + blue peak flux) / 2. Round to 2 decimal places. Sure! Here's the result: 12.70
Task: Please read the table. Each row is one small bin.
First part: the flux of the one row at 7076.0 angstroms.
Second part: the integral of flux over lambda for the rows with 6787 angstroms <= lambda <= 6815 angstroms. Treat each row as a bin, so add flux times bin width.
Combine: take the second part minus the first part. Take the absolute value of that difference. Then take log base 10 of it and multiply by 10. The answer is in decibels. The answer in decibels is 25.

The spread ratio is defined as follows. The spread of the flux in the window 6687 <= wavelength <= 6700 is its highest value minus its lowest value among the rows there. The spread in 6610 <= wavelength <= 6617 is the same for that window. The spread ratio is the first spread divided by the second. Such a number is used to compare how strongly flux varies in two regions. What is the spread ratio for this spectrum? 4.0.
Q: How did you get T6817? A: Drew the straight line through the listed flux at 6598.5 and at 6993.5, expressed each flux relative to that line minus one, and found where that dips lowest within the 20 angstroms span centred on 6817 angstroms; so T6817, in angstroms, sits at 6821.0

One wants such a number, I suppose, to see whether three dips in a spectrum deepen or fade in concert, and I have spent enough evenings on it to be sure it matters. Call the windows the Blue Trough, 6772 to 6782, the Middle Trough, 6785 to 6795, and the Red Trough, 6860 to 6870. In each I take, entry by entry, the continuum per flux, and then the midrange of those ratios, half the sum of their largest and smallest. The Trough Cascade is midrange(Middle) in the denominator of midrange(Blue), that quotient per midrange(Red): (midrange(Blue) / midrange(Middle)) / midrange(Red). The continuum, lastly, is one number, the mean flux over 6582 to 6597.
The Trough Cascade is 1.17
